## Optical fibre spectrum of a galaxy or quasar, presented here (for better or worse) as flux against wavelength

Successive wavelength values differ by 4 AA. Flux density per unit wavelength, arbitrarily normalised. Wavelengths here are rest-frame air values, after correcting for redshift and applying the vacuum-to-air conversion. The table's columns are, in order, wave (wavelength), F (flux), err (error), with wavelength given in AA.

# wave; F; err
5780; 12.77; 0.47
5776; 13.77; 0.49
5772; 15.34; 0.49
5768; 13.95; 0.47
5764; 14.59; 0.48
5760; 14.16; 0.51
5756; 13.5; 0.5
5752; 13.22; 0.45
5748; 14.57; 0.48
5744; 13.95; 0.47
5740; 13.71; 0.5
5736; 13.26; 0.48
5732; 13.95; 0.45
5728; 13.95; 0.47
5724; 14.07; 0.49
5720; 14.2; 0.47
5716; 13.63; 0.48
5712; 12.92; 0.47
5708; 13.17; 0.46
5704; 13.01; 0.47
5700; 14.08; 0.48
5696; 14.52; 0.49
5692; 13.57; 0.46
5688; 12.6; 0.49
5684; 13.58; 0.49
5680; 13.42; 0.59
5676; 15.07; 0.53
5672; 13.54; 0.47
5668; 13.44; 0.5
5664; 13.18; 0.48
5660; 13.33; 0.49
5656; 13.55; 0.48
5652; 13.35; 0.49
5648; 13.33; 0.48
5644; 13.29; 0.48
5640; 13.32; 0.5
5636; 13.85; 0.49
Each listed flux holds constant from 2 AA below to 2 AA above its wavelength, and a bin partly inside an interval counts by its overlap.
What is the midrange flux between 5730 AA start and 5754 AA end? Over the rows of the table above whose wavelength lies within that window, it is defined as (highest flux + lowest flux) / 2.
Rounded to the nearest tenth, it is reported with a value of 13.9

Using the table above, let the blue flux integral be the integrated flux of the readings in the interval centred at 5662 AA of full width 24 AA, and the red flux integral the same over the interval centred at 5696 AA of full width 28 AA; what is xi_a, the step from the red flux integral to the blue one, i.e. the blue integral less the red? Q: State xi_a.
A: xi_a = -57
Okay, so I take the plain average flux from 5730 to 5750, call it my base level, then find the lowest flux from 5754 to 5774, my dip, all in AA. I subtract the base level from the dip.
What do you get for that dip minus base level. -0.39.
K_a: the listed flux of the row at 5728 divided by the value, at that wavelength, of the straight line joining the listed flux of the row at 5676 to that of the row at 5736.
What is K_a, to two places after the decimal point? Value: 1.03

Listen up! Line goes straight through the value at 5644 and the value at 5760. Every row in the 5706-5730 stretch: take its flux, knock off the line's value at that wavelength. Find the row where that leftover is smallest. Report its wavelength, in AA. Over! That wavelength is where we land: 5712 AA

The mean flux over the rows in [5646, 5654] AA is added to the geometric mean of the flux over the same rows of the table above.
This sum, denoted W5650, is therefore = 26.7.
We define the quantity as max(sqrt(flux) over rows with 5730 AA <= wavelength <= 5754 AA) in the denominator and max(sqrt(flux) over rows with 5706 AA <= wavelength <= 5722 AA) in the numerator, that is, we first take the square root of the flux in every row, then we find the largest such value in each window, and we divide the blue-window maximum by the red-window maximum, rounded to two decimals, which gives 0.99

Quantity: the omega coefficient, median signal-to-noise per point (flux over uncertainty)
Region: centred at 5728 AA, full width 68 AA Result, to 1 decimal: 28.7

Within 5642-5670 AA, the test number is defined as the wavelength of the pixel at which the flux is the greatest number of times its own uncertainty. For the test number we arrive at 5656 AA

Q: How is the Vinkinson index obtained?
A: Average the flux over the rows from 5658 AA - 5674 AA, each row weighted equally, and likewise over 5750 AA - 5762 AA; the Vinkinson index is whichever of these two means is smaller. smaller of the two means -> 13.4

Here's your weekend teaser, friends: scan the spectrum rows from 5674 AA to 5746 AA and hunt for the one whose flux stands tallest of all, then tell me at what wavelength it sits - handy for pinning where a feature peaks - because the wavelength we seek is 5676 AA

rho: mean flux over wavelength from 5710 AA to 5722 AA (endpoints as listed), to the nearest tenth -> 13.6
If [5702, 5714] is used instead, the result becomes 13.0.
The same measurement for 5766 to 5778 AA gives 14.4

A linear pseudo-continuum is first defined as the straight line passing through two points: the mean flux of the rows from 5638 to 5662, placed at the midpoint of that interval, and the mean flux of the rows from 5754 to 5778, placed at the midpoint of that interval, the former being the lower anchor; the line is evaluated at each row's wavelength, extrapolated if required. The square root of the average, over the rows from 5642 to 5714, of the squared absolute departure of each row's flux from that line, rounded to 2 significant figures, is 0.58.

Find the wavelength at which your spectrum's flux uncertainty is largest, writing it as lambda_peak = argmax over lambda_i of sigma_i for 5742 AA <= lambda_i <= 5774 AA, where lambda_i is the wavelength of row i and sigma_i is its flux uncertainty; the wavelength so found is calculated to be 5760 AA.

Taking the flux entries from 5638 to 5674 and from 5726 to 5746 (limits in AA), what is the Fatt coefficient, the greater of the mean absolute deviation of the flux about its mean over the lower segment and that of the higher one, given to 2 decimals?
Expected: 0.22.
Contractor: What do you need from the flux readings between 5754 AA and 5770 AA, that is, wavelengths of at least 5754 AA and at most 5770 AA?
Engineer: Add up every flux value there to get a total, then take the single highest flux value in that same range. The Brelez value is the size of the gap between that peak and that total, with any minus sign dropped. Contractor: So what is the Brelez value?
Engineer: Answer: 42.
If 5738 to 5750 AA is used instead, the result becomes 28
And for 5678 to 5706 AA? 80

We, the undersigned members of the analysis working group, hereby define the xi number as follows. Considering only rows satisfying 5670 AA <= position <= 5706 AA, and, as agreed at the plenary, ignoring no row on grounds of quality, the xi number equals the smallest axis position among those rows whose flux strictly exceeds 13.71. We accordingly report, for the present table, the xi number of 5676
